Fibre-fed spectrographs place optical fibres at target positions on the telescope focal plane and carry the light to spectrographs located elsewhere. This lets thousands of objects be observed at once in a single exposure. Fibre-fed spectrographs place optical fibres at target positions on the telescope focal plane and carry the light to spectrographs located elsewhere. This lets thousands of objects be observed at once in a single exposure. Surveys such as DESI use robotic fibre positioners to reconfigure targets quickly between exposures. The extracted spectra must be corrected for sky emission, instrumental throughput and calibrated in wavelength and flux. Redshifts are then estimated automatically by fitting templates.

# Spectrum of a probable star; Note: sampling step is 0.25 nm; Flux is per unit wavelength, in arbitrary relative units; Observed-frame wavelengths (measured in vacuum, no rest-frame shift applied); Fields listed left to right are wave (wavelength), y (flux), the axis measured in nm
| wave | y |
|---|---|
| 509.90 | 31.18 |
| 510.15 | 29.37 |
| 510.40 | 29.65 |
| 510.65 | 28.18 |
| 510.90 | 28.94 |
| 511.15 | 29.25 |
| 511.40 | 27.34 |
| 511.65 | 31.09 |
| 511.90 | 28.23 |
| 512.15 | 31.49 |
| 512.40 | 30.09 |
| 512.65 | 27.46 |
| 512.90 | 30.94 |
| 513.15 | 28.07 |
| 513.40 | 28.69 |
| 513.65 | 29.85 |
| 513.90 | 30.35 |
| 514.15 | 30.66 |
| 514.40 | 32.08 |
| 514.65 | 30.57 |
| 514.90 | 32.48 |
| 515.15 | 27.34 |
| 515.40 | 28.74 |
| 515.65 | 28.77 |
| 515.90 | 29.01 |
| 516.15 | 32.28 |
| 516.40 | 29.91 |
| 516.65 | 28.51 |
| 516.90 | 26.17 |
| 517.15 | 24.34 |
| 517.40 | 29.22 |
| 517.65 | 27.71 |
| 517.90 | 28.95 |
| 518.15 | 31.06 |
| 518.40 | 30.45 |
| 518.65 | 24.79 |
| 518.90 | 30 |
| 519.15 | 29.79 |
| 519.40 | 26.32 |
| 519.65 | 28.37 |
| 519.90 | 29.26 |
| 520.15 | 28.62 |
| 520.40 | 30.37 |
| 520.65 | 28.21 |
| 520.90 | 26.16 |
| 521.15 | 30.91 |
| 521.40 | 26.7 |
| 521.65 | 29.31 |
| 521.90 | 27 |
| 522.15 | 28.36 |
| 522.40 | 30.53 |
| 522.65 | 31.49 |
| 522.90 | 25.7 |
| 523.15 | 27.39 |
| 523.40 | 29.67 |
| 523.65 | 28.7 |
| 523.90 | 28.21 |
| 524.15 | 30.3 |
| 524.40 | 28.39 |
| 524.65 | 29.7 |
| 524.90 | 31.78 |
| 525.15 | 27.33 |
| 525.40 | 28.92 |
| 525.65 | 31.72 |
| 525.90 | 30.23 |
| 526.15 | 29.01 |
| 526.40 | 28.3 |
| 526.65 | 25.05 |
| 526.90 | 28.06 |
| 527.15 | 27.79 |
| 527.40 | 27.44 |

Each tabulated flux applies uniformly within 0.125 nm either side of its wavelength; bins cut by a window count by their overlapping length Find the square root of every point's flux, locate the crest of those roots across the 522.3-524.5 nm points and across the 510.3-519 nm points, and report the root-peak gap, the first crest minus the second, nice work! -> -0.09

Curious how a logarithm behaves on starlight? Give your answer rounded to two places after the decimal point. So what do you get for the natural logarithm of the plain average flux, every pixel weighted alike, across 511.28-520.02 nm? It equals 3.37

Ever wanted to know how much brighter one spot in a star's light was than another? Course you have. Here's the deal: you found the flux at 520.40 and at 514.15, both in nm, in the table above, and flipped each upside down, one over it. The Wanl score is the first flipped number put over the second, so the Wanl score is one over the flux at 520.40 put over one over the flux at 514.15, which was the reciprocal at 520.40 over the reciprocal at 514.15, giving 1.01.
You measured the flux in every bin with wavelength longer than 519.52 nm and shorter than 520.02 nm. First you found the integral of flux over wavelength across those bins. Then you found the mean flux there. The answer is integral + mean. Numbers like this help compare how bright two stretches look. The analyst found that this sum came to 43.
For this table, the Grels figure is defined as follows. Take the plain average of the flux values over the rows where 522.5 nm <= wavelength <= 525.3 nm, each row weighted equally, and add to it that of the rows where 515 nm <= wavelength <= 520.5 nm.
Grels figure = 57.6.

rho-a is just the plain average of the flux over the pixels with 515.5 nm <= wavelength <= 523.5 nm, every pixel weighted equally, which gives 28.6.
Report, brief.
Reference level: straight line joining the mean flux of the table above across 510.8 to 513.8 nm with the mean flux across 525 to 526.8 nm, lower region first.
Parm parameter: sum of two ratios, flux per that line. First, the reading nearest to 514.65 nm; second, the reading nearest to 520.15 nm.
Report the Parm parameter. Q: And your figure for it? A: 2.04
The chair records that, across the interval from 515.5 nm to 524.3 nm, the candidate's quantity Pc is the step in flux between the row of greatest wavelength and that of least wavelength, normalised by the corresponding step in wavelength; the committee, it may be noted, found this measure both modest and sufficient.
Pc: 0.2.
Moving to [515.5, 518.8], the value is -1.3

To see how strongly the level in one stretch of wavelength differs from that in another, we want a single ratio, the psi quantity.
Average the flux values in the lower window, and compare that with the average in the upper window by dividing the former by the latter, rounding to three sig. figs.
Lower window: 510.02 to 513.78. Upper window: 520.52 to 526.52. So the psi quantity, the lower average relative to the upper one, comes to 1.01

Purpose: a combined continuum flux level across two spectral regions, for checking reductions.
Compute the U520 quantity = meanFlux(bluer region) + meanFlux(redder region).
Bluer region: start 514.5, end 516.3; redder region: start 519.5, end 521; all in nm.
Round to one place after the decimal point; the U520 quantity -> 58.4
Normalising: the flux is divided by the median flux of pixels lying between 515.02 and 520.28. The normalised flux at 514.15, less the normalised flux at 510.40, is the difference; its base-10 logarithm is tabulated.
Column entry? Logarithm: -1.5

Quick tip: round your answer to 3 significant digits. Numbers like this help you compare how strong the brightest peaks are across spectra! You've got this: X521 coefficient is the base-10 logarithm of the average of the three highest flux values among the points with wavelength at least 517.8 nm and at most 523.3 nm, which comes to 1.49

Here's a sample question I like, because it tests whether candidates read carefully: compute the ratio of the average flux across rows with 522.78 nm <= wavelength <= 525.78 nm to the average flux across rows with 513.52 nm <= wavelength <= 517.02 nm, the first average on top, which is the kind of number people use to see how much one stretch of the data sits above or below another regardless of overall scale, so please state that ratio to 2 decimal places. 0.97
